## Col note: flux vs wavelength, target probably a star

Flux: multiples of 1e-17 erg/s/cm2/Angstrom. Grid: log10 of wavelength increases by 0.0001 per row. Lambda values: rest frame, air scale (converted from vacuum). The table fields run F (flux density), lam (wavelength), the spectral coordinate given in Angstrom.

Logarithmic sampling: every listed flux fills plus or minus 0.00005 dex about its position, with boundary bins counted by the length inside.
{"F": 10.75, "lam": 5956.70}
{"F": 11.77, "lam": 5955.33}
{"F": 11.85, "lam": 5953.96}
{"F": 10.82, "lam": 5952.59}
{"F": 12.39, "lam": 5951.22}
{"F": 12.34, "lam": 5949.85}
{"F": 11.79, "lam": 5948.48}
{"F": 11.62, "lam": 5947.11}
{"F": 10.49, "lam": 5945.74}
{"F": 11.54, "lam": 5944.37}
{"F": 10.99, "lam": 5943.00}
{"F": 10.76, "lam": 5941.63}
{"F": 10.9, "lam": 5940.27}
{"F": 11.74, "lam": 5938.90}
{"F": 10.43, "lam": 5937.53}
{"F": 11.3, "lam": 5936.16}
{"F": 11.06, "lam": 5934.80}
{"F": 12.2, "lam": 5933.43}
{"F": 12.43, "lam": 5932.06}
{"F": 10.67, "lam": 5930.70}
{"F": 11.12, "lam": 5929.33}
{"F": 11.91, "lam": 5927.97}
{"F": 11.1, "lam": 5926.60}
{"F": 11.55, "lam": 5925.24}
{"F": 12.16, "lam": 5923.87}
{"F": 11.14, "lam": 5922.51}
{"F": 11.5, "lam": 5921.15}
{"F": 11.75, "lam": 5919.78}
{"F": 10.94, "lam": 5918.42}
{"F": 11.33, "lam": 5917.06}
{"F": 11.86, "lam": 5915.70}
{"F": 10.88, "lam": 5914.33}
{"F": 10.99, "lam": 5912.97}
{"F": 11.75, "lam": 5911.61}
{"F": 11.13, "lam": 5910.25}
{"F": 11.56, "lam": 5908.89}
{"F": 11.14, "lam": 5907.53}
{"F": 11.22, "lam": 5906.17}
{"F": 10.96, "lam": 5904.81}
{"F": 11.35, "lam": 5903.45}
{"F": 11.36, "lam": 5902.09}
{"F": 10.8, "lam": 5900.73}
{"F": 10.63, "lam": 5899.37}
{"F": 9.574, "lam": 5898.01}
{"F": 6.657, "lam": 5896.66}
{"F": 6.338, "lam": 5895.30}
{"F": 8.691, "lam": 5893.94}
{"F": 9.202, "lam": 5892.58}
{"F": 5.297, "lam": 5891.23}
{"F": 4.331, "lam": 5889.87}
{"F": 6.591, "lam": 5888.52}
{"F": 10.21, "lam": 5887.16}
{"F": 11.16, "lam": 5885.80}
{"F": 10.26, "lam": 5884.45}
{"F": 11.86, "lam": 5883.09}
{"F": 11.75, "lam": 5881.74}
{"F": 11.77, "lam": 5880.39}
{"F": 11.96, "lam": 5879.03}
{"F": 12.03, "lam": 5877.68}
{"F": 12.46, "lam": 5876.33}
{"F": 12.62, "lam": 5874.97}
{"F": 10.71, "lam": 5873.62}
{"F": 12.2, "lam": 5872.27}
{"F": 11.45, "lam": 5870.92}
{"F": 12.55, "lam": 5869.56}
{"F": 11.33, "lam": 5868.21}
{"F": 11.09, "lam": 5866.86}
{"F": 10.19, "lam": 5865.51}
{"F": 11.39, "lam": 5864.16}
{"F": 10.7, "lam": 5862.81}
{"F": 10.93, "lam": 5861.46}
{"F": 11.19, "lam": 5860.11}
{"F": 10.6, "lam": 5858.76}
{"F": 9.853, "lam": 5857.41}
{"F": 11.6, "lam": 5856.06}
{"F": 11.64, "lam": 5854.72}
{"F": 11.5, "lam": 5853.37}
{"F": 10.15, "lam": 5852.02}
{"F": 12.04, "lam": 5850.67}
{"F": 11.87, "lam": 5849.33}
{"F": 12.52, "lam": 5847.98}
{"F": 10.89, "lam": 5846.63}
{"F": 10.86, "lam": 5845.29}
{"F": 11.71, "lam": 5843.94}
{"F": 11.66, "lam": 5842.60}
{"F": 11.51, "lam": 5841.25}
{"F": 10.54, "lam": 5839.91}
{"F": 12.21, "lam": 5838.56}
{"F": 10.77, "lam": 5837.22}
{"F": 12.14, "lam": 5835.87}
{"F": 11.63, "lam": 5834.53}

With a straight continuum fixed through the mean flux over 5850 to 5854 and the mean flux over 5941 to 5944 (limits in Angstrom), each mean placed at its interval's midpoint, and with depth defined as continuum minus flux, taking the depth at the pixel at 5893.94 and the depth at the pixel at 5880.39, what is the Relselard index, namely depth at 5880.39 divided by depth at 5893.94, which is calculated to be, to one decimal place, -0.3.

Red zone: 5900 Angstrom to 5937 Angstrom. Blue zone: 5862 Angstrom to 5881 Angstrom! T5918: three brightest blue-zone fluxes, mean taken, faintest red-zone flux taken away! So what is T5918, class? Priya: 1.87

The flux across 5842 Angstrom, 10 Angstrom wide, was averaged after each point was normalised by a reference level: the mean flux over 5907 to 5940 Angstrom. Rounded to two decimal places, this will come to 0.99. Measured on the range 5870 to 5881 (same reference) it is 1.04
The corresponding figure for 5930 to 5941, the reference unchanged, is 0.99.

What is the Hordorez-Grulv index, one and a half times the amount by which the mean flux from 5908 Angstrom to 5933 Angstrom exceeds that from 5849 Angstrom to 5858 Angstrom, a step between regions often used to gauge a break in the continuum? 0.3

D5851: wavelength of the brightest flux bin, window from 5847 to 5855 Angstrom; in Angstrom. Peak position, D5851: 5847.98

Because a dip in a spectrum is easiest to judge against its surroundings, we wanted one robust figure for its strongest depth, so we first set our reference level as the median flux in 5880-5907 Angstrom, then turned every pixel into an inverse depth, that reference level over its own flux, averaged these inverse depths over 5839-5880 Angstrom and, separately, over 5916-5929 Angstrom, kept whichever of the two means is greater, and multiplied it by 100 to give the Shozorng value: 92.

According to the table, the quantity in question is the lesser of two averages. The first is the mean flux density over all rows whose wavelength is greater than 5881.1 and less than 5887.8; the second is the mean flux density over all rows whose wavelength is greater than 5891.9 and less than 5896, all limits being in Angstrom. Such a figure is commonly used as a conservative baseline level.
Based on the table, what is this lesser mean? 8.1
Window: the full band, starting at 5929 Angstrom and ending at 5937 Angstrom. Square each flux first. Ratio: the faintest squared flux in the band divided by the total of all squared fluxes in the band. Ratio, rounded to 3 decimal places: 0.144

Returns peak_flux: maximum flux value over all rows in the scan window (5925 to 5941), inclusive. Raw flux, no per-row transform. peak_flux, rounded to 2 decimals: 12.43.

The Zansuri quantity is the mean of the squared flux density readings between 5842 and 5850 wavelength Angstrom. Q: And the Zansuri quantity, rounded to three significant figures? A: 135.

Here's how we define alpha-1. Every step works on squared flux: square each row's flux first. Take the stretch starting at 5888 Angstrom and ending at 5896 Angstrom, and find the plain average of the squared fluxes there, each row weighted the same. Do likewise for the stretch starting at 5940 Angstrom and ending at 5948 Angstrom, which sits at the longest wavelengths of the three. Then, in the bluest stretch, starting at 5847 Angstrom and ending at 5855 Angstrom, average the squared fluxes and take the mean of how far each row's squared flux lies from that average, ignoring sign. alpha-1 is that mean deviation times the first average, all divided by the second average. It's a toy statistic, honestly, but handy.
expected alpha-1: 4.7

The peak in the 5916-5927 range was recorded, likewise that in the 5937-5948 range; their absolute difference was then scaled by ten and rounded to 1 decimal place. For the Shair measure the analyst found 4.2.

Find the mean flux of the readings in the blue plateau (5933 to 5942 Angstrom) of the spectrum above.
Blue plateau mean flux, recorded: 11.2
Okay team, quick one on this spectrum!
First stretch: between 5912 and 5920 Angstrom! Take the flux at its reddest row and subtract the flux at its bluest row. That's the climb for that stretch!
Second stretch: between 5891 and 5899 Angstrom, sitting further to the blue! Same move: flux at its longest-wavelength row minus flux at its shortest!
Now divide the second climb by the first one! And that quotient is 5.6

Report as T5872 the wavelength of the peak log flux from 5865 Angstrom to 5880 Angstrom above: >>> 5874.97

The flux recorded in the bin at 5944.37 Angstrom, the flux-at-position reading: 11.54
